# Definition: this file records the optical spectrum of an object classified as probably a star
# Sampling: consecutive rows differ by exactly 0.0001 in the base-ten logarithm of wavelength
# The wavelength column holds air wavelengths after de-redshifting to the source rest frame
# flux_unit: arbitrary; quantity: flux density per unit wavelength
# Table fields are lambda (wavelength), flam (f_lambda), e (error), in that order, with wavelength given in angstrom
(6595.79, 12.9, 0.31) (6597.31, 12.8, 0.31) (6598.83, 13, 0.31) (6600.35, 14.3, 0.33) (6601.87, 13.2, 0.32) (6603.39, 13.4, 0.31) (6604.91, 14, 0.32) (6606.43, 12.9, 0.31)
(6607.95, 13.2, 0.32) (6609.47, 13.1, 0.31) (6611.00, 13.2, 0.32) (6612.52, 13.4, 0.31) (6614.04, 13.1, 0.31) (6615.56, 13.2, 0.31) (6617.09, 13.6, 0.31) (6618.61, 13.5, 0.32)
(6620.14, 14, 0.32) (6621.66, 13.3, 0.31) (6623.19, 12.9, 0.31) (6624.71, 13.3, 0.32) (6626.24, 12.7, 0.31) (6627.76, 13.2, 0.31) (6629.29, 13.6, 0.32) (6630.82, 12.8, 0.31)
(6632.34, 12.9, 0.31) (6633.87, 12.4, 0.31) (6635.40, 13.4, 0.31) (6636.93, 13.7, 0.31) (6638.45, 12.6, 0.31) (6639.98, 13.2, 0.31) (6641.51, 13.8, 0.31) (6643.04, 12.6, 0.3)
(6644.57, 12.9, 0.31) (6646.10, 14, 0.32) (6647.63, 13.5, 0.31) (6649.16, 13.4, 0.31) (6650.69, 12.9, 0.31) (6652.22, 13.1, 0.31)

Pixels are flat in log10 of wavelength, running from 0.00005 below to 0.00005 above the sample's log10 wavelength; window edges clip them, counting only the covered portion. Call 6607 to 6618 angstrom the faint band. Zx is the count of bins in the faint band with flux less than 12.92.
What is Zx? 0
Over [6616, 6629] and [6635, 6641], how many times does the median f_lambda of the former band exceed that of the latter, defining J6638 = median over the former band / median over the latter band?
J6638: 1.00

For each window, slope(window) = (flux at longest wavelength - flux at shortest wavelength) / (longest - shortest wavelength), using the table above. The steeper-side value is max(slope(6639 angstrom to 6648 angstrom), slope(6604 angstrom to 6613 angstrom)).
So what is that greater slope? 0.04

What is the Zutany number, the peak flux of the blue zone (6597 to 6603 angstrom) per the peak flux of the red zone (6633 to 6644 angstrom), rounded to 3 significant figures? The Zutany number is 1.04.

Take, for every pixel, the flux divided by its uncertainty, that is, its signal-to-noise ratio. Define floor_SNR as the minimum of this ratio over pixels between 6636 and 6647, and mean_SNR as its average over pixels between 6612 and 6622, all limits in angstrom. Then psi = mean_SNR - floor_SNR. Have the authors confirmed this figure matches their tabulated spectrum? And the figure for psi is 2.3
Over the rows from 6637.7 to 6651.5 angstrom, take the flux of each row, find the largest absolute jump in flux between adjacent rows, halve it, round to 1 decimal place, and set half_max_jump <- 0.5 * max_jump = 0.6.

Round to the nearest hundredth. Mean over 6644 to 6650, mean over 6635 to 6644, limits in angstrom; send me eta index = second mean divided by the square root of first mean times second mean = 0.99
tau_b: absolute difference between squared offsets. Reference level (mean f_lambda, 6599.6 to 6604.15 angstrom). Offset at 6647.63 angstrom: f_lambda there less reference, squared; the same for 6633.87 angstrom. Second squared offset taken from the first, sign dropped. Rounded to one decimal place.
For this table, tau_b 1.5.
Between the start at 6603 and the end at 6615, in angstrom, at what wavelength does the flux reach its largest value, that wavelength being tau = 6604.91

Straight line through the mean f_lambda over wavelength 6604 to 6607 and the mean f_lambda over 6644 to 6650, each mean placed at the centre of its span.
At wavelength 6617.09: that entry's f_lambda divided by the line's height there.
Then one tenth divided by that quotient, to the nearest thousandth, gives 0.099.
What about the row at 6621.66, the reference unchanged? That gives 0.101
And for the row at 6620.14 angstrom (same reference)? 0.096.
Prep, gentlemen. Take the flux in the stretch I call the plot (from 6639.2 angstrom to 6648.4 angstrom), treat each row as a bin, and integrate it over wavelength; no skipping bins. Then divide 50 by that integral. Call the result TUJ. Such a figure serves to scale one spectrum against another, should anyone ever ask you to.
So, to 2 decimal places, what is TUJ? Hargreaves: 0.41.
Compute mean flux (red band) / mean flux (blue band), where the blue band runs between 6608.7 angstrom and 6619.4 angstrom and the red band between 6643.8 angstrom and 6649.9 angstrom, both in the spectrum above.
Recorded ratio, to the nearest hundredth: 1.01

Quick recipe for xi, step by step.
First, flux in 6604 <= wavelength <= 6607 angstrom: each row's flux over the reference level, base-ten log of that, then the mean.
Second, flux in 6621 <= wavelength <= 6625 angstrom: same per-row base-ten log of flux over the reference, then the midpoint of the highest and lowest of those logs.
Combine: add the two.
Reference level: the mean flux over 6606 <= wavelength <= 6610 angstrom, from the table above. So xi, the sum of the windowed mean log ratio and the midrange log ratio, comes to 0.013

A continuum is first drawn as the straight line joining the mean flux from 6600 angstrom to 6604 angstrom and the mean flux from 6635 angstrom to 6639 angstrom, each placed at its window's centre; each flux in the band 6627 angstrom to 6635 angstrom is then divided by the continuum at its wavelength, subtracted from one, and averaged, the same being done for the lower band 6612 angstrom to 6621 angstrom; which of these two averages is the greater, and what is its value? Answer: 0.024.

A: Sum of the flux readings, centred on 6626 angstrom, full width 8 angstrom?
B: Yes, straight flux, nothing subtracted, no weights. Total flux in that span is 65.70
